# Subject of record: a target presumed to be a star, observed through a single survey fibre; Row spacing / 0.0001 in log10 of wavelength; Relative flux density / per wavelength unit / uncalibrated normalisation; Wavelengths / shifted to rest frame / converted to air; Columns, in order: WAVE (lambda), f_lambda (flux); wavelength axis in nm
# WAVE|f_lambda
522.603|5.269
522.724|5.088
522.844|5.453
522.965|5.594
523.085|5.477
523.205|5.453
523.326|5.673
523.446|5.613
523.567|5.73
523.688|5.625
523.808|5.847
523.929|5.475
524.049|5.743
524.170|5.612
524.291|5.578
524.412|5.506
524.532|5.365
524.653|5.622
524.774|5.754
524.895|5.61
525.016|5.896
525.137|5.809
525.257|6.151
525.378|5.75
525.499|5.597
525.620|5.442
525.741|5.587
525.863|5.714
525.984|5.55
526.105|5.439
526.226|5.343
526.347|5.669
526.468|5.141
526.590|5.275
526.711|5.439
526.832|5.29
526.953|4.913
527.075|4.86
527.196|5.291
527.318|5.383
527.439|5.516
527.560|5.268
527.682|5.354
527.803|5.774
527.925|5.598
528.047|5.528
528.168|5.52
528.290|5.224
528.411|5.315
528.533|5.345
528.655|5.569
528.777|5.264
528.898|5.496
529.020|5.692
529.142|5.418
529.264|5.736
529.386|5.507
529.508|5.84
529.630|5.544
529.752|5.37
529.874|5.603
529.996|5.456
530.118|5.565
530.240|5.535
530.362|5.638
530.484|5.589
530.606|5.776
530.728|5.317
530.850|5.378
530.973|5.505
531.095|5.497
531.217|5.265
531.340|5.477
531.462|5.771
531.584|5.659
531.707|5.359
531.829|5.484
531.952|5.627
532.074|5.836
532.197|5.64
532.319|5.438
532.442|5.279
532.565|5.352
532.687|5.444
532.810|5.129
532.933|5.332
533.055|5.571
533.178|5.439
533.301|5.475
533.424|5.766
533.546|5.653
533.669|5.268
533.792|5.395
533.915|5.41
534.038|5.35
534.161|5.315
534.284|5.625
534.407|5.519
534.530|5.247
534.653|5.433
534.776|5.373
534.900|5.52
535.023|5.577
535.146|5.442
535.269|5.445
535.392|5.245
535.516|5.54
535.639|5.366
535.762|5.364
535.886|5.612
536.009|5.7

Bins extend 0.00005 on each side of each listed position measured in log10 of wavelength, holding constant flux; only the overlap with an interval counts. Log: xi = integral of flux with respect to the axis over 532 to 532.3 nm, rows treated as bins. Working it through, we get 1.7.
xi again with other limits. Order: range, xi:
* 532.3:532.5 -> 1.1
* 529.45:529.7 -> 1.4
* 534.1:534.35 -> 1.4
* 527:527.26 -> 1.3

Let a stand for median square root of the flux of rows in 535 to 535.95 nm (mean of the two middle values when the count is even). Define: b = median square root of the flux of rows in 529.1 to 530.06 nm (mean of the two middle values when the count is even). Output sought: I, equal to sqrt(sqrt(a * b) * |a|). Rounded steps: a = 2.33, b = 2.351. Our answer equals 2.337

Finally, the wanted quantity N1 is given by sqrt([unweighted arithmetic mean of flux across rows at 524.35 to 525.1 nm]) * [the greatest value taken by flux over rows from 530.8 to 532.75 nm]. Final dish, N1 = 13.8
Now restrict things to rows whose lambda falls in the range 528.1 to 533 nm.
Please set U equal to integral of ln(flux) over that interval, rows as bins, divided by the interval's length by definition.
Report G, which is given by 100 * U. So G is 170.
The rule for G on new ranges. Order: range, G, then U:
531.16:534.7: 170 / 1.70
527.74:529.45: 170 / 1.70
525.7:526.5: 170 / 1.70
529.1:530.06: 171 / 1.71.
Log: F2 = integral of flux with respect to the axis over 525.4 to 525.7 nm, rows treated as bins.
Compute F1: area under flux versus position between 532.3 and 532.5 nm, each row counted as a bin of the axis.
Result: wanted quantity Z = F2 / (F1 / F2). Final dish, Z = 2.6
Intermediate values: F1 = 1.07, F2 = 1.7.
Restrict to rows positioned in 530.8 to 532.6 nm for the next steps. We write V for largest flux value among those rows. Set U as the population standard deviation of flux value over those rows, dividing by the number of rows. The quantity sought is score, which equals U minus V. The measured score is -5.67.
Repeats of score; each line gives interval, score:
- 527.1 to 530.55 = -5.68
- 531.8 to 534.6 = -5.67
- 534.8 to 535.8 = -5.47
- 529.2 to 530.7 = -5.71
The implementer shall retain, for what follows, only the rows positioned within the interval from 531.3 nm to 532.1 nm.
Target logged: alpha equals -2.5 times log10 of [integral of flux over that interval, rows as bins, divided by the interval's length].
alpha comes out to -1.87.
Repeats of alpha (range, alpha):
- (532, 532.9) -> -1.84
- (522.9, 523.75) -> -1.87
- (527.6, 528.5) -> -1.84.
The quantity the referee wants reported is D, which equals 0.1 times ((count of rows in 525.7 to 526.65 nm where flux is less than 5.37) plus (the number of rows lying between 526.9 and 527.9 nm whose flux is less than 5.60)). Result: 1.00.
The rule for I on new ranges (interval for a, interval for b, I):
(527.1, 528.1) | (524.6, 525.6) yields 2.350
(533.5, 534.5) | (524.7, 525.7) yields 2.343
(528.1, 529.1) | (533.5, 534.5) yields 2.327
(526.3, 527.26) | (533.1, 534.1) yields 2.306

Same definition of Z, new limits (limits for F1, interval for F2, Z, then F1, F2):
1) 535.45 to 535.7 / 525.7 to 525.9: 0.9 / 1.36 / 1.1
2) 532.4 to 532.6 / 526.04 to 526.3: 1.9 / 1.06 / 1.4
